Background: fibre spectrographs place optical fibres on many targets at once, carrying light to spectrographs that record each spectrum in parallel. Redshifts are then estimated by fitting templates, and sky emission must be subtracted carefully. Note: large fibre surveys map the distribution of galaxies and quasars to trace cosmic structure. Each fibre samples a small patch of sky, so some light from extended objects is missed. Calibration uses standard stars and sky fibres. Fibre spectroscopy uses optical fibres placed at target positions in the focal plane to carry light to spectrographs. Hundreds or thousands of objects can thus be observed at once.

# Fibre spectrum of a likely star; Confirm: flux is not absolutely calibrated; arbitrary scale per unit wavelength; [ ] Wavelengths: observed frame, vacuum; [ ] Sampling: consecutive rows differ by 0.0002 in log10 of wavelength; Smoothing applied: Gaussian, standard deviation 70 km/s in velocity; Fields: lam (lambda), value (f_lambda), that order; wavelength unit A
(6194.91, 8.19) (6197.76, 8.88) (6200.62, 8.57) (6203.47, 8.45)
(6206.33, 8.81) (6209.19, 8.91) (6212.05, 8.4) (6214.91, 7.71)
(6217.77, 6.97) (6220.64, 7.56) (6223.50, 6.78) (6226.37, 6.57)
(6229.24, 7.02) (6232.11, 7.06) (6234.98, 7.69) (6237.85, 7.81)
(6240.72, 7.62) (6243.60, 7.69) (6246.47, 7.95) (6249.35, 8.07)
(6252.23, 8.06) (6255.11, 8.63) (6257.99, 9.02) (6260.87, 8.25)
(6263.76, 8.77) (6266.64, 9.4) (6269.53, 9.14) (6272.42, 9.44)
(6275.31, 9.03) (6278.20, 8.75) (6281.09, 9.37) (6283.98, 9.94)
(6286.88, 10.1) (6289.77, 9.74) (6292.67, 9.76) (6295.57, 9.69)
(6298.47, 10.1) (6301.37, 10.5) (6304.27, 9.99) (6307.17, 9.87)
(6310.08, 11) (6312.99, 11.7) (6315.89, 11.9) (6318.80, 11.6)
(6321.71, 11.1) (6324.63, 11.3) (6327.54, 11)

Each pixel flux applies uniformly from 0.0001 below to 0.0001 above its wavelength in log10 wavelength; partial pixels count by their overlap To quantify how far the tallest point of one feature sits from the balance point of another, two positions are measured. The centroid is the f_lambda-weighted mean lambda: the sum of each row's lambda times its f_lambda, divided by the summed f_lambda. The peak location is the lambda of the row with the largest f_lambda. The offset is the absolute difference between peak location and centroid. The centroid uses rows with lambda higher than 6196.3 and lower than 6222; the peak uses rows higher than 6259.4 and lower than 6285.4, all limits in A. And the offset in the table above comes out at 75.2 A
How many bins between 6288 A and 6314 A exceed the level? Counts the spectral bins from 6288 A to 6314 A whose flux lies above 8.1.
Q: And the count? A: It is 9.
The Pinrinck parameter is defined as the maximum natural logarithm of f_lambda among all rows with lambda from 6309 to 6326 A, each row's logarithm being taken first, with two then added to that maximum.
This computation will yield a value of 4.48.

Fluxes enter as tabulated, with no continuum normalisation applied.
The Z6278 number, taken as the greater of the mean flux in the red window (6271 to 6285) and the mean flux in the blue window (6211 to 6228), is 9.3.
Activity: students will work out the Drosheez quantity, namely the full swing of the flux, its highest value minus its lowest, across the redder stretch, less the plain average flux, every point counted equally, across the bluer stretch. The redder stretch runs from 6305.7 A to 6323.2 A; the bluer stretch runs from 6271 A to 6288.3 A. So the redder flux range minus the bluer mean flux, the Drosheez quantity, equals -7.41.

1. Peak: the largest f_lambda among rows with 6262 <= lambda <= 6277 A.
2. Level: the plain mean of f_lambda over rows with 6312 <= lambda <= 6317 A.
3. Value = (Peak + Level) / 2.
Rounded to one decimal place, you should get 10.6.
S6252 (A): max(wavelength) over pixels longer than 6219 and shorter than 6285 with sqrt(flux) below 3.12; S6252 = 6281.09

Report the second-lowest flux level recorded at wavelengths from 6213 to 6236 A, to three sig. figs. 6.78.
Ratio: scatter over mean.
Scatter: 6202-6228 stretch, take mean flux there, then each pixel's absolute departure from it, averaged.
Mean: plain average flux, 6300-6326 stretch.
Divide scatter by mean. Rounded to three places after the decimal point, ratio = 0.068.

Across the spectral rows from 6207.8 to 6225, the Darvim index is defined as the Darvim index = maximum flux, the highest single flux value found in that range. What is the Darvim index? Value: 8.91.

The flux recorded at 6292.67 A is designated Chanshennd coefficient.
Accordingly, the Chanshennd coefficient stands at 9.76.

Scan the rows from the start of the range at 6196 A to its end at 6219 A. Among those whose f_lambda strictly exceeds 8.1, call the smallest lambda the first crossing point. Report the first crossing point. 6197.76 A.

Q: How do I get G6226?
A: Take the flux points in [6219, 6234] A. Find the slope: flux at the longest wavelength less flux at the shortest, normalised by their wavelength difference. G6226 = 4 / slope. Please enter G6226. -92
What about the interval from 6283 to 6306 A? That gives 1623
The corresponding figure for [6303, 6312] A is 23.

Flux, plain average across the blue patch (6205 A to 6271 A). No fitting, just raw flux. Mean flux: 8.0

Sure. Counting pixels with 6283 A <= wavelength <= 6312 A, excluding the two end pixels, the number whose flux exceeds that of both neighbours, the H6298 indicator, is 3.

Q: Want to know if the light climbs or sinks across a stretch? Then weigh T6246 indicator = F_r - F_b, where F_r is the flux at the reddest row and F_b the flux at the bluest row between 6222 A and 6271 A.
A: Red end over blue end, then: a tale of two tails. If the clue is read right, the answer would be 2.4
